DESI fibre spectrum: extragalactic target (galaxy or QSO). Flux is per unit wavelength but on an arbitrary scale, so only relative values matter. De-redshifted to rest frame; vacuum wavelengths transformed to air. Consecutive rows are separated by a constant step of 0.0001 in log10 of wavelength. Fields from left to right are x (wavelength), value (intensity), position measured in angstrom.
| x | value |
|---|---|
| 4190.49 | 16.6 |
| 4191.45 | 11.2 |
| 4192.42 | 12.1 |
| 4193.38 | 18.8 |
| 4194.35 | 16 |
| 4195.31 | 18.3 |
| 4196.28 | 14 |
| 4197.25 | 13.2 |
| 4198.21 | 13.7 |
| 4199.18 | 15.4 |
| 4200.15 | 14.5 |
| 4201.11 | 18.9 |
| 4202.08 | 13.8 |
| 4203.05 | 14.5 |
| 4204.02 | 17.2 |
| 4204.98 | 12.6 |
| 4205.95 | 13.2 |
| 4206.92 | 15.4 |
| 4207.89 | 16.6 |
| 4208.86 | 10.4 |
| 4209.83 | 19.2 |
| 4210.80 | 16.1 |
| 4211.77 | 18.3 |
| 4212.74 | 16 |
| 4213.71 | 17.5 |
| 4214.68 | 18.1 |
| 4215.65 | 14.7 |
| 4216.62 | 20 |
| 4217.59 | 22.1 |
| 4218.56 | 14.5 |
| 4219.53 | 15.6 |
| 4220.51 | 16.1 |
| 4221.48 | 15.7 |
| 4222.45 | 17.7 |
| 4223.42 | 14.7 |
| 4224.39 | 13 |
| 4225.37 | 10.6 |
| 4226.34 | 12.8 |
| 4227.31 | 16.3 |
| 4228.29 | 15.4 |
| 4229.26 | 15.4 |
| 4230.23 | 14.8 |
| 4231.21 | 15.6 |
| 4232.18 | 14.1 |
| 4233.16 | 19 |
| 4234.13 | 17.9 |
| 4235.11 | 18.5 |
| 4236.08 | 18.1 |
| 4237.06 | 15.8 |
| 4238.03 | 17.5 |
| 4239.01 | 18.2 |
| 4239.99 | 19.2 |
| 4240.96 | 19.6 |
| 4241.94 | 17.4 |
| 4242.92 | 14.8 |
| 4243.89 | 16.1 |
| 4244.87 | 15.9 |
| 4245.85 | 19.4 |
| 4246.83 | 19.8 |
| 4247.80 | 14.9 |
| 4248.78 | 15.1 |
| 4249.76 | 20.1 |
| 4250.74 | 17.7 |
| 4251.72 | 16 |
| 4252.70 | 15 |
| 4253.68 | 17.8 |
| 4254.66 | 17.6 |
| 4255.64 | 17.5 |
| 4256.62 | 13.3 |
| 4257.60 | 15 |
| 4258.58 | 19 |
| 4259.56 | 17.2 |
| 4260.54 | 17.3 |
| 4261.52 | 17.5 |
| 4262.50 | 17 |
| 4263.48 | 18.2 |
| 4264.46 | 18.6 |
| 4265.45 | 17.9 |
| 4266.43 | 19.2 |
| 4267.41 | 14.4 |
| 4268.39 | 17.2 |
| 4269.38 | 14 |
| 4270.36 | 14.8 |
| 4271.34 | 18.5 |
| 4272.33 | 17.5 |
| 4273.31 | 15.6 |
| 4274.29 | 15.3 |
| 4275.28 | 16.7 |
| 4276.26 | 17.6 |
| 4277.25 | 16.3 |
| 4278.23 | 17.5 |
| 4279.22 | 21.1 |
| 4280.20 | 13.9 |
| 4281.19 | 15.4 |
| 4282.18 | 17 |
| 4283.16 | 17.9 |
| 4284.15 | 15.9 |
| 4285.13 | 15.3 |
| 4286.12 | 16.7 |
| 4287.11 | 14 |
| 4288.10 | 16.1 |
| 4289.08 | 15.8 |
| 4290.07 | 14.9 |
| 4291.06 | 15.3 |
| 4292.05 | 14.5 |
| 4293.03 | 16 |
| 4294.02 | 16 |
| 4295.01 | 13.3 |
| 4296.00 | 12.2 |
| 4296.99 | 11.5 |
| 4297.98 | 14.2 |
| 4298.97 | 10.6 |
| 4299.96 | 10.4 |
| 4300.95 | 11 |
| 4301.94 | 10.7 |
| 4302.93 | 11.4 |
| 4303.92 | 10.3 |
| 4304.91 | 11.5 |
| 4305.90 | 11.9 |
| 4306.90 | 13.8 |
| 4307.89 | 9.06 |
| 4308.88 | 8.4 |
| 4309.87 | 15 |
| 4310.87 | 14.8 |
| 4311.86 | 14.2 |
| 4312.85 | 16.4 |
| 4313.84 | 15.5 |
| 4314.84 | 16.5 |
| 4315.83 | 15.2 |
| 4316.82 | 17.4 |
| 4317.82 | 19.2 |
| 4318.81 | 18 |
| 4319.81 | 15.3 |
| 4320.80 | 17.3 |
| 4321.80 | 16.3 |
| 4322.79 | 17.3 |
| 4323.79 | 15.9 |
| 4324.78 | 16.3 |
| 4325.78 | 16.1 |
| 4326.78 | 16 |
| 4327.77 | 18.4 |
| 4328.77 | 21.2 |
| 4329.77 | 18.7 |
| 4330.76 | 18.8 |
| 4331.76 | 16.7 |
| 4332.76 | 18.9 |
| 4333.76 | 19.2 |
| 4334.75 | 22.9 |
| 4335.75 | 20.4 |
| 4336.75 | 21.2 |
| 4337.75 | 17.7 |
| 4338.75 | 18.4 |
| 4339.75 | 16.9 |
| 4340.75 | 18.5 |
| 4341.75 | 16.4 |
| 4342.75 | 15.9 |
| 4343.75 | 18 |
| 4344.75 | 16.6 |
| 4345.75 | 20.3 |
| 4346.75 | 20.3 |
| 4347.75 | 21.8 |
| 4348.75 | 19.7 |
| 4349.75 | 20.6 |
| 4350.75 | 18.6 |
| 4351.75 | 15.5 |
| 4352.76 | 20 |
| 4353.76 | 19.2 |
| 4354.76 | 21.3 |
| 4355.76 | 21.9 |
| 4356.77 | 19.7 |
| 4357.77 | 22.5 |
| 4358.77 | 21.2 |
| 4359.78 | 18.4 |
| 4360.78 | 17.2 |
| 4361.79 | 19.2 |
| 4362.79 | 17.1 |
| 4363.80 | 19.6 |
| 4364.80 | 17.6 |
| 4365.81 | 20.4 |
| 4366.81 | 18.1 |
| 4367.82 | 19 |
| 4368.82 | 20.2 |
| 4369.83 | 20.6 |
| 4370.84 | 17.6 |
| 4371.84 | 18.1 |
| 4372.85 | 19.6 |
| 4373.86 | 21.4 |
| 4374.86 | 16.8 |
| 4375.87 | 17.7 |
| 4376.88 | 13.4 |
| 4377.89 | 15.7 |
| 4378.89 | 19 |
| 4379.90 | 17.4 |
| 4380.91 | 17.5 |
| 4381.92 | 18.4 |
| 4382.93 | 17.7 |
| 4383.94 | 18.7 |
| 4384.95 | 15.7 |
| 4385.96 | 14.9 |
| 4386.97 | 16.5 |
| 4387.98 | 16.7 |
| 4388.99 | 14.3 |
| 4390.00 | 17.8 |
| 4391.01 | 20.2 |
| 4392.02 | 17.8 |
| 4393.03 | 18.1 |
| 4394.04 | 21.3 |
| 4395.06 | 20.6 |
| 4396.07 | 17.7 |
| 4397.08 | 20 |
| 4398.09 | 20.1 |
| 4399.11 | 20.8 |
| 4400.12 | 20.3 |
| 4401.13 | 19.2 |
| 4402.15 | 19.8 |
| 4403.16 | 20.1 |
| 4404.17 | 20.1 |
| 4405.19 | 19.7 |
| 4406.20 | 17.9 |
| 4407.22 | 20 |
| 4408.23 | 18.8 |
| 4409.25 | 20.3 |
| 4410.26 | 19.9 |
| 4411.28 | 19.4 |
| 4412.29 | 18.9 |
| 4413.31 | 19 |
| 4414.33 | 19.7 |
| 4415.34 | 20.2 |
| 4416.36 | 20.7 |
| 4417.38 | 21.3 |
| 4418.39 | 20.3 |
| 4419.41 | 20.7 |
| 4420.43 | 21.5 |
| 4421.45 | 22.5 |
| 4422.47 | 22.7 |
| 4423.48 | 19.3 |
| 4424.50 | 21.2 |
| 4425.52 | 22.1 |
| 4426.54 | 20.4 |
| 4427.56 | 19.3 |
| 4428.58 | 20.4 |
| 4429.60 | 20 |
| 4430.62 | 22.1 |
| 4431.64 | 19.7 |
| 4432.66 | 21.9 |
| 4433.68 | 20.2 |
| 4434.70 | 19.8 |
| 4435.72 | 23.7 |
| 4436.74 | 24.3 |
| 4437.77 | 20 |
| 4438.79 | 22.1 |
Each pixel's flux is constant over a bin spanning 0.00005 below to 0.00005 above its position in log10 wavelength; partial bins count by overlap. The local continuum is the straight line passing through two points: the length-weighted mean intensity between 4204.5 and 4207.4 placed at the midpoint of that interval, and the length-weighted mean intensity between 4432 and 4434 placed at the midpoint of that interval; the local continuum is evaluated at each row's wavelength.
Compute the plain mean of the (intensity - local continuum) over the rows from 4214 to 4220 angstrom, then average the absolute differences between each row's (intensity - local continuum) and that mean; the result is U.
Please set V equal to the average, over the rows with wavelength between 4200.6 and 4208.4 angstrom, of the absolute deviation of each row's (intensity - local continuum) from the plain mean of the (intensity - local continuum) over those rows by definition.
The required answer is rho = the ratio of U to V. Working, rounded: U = 2.6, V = 1.7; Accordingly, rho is 1.5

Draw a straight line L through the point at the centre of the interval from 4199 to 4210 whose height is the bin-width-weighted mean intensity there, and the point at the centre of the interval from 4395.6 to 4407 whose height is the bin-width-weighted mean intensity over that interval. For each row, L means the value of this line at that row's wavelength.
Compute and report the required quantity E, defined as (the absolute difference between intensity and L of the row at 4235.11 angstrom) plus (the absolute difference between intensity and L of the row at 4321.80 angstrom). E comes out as 4.2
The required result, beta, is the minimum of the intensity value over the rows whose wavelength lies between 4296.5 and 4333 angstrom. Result 8.4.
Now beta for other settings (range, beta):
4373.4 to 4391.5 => 13.4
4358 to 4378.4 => 13.4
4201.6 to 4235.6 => 10.4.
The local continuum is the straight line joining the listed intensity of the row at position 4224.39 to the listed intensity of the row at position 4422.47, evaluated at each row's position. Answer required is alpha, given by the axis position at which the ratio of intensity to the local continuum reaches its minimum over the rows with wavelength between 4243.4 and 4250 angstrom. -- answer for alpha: 4247.80 angstrom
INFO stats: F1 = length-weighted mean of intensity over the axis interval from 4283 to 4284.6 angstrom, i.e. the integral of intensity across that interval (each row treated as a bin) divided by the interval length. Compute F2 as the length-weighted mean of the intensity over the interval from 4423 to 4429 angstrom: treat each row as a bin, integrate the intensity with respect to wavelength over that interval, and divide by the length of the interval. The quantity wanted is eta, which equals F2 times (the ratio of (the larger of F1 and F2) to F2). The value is 20.4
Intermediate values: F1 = 16.7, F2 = 20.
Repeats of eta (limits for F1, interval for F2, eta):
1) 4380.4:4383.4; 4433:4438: 21.7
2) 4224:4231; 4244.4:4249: 17.1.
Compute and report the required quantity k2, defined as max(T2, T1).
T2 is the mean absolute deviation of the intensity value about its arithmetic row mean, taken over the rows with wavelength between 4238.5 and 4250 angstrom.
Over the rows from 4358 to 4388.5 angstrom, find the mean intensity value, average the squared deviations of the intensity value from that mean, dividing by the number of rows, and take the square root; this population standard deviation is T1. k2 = 1.8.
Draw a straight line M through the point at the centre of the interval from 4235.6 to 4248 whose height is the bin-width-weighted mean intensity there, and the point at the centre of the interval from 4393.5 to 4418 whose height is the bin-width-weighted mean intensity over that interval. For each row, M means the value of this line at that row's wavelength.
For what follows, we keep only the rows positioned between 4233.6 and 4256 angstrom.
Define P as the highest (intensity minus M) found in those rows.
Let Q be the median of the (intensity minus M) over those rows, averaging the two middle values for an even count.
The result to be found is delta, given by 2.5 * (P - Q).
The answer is 6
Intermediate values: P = 2.5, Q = 0.1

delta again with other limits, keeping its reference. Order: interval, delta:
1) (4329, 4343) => 11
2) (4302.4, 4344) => 15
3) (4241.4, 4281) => 9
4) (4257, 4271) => 5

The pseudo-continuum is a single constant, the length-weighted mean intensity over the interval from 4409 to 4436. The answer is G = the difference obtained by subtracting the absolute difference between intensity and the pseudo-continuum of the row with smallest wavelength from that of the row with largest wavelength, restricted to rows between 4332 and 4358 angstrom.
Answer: 0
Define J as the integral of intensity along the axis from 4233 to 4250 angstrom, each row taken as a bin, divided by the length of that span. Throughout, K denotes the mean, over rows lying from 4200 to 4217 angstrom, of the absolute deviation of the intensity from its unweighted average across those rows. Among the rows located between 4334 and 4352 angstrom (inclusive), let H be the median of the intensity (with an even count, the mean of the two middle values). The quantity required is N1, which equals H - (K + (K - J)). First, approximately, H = 19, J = 17.6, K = 2.05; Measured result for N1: 32.0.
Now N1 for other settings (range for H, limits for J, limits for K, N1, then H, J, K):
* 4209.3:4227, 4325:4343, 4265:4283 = 31.5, 16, 18.5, 1.51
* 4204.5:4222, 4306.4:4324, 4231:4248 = 28.2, 16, 15.3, 1.56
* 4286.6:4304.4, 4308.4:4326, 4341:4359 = 26.0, 14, 15.8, 1.75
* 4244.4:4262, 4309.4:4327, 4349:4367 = 30.7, 17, 16.3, 1.46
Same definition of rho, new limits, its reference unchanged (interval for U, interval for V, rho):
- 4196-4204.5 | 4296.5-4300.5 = 1.1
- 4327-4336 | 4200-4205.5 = 0.7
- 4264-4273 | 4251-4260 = 1.2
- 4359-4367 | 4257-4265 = 1.2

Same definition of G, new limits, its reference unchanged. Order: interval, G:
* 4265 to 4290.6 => 3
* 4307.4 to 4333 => -10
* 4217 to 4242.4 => 2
